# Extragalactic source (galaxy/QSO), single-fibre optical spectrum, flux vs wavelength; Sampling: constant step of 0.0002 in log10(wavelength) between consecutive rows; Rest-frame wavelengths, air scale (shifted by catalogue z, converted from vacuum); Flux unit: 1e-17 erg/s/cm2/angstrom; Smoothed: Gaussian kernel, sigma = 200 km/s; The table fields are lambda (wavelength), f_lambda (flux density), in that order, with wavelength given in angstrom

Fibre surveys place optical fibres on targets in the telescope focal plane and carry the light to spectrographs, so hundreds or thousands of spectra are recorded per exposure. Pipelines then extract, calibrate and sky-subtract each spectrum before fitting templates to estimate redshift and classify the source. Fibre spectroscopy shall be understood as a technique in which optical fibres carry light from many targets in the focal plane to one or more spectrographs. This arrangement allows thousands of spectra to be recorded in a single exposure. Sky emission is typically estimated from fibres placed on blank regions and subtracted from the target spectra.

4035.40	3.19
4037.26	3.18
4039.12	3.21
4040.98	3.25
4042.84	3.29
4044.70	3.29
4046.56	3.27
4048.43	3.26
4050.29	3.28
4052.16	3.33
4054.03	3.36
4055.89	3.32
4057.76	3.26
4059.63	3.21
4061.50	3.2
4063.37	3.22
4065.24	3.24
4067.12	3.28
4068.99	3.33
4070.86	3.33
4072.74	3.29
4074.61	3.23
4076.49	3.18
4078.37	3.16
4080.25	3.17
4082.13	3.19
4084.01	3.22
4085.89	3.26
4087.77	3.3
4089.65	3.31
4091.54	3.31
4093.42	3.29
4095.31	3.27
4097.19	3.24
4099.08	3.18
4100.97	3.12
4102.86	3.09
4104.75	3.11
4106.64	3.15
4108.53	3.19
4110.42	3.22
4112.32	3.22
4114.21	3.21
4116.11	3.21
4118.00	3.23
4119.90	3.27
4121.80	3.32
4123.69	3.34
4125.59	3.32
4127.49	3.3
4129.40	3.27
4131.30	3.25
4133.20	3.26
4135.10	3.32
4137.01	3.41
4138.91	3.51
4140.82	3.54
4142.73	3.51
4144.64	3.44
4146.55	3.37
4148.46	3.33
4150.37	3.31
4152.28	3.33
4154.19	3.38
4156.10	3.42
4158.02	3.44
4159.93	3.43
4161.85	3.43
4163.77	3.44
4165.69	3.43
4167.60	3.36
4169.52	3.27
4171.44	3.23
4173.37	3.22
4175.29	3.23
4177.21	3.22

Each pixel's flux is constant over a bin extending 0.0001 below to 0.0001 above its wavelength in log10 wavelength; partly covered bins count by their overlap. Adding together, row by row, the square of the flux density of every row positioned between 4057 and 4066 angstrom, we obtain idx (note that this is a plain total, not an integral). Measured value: 52.0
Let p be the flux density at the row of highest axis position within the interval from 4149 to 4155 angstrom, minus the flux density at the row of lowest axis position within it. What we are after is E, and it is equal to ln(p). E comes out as -2.7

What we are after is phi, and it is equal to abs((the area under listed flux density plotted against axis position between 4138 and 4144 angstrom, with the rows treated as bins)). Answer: 21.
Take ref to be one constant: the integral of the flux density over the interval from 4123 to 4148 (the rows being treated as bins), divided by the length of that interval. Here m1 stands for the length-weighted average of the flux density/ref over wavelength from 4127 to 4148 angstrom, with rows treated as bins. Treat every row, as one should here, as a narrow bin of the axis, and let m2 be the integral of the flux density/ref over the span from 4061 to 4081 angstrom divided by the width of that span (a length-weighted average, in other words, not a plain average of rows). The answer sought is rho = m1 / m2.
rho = 1.04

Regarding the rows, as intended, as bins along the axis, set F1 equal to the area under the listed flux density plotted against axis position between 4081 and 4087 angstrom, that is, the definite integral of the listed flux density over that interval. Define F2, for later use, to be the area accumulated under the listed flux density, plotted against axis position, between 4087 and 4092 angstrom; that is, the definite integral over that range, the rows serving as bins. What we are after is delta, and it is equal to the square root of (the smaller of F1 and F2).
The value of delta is 4.06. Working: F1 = 19.4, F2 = 16.5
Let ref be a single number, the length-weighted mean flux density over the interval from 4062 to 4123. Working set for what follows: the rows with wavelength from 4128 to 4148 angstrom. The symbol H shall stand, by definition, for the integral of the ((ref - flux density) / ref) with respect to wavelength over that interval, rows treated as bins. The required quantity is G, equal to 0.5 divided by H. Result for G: -0.5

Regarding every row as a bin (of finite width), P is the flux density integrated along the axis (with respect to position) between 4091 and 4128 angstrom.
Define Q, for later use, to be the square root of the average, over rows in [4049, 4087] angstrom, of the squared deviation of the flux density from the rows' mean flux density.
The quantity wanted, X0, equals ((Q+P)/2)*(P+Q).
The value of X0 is 7142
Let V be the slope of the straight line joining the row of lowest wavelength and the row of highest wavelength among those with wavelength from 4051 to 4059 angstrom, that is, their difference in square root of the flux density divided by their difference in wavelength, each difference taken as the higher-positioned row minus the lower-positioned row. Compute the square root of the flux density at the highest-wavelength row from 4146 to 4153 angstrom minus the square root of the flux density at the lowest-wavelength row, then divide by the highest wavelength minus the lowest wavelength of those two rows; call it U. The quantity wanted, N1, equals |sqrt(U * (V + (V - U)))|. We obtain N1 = 0.0031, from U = -0.002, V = -0.003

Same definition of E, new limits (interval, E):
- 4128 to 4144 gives -1.4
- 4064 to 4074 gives -3.0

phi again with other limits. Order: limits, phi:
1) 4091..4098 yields 23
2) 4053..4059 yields 20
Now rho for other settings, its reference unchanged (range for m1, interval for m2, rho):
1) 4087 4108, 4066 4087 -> 0.99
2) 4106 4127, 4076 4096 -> 1.00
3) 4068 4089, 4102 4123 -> 1.01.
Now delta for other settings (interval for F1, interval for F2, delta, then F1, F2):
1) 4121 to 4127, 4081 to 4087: 4.40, 20.0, 19.4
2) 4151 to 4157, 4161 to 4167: 4.50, 20.3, 20.6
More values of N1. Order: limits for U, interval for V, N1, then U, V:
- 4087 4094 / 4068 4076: 0.0021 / 0.000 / -0.005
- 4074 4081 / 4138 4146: 0.0033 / -0.003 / -0.003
